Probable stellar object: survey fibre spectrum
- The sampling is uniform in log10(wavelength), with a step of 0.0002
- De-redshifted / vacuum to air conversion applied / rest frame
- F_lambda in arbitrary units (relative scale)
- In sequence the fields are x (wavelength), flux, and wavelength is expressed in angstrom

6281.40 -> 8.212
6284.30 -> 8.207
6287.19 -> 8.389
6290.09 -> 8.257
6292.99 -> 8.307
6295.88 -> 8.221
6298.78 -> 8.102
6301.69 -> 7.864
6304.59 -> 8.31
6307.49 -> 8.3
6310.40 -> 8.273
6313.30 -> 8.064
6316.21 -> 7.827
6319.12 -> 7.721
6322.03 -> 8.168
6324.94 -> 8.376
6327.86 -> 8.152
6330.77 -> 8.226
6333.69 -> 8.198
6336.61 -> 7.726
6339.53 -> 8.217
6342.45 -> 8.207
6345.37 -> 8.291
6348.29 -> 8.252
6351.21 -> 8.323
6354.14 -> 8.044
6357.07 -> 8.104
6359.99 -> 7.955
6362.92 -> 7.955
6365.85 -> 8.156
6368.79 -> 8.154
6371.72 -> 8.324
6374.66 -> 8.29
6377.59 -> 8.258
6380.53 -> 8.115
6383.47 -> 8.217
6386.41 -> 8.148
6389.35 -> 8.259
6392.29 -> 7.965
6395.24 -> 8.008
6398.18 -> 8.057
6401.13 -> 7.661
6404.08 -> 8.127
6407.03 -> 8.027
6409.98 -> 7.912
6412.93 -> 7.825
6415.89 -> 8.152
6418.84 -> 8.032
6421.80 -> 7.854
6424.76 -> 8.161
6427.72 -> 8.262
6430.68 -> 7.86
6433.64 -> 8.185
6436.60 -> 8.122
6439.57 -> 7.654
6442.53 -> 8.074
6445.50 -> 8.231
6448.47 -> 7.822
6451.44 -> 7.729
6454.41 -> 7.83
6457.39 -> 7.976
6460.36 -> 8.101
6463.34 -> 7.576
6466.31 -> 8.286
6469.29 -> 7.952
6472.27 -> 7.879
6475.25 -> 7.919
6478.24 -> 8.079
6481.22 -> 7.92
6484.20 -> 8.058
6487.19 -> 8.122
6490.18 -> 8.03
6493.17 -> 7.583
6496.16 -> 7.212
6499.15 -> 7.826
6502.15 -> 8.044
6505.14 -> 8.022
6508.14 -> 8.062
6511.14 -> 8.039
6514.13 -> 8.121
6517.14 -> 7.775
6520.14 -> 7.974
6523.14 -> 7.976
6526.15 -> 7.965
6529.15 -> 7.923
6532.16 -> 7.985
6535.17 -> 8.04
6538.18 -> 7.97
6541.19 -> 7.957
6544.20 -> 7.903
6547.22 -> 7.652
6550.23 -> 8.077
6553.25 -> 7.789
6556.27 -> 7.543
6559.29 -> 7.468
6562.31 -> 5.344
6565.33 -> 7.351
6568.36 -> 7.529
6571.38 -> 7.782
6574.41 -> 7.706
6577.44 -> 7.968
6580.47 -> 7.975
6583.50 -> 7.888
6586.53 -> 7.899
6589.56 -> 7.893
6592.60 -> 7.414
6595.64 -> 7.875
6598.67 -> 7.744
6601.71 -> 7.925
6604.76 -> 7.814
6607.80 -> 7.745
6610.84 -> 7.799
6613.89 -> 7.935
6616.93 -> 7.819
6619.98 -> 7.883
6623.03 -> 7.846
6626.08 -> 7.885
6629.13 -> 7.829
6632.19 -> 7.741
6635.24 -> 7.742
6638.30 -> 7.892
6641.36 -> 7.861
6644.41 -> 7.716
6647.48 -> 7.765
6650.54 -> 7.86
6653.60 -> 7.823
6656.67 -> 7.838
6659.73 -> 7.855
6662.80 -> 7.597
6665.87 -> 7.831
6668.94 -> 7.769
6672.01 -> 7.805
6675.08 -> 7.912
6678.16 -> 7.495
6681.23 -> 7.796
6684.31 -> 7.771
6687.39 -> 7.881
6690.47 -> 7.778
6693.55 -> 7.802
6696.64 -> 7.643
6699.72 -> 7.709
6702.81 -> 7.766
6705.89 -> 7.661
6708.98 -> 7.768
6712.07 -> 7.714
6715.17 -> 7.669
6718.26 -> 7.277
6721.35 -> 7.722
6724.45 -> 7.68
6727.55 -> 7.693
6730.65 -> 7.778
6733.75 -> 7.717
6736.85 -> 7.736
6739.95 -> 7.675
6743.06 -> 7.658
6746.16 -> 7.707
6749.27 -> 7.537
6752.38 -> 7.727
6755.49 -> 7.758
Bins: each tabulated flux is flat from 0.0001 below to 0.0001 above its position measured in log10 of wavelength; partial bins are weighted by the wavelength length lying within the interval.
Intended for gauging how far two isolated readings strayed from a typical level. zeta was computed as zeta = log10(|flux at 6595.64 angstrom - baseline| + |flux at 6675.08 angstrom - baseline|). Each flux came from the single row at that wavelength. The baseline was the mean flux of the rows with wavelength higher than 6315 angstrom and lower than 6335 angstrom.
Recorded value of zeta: -0.39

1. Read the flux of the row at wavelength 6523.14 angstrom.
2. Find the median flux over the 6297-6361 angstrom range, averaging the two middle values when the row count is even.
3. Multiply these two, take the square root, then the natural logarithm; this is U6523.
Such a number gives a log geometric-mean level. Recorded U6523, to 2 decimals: 2.09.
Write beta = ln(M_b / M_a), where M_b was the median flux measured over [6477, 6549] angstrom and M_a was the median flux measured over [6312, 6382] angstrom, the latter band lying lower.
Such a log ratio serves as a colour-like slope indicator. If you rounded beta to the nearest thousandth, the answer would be -0.023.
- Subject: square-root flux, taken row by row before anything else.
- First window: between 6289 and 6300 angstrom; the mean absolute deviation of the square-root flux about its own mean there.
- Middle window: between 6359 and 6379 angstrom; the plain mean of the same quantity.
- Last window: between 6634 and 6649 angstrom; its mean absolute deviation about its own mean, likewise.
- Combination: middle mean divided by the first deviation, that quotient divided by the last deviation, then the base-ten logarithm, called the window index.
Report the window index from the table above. 4.4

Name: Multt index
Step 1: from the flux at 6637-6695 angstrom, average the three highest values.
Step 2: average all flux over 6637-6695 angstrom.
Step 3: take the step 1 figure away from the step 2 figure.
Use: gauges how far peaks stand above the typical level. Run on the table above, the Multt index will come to -0.10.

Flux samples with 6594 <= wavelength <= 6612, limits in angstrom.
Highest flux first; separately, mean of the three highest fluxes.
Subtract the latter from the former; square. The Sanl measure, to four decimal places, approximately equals 0.0029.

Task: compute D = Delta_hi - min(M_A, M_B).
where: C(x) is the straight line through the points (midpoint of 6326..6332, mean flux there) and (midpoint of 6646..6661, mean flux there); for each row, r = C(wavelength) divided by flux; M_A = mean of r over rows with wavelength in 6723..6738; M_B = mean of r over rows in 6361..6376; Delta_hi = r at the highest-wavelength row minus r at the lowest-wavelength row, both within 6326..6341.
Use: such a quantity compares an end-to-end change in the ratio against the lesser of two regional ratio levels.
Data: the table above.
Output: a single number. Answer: -1.01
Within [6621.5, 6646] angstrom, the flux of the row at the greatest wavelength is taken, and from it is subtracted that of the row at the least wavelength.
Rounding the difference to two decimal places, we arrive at -0.13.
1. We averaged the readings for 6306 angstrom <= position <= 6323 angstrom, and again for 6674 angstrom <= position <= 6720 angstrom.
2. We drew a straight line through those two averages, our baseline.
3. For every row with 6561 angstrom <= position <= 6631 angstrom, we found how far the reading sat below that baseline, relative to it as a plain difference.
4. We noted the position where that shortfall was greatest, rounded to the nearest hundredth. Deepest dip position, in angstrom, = 6562.31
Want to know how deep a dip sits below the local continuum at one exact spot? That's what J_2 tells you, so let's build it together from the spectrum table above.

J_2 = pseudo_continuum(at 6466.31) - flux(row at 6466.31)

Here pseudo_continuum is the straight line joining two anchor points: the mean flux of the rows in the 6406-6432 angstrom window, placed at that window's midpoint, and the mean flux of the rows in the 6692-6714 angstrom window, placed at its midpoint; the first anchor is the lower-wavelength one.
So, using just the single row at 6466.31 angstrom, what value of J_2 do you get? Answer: -0.32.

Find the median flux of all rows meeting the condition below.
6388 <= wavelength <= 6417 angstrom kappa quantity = 8.02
